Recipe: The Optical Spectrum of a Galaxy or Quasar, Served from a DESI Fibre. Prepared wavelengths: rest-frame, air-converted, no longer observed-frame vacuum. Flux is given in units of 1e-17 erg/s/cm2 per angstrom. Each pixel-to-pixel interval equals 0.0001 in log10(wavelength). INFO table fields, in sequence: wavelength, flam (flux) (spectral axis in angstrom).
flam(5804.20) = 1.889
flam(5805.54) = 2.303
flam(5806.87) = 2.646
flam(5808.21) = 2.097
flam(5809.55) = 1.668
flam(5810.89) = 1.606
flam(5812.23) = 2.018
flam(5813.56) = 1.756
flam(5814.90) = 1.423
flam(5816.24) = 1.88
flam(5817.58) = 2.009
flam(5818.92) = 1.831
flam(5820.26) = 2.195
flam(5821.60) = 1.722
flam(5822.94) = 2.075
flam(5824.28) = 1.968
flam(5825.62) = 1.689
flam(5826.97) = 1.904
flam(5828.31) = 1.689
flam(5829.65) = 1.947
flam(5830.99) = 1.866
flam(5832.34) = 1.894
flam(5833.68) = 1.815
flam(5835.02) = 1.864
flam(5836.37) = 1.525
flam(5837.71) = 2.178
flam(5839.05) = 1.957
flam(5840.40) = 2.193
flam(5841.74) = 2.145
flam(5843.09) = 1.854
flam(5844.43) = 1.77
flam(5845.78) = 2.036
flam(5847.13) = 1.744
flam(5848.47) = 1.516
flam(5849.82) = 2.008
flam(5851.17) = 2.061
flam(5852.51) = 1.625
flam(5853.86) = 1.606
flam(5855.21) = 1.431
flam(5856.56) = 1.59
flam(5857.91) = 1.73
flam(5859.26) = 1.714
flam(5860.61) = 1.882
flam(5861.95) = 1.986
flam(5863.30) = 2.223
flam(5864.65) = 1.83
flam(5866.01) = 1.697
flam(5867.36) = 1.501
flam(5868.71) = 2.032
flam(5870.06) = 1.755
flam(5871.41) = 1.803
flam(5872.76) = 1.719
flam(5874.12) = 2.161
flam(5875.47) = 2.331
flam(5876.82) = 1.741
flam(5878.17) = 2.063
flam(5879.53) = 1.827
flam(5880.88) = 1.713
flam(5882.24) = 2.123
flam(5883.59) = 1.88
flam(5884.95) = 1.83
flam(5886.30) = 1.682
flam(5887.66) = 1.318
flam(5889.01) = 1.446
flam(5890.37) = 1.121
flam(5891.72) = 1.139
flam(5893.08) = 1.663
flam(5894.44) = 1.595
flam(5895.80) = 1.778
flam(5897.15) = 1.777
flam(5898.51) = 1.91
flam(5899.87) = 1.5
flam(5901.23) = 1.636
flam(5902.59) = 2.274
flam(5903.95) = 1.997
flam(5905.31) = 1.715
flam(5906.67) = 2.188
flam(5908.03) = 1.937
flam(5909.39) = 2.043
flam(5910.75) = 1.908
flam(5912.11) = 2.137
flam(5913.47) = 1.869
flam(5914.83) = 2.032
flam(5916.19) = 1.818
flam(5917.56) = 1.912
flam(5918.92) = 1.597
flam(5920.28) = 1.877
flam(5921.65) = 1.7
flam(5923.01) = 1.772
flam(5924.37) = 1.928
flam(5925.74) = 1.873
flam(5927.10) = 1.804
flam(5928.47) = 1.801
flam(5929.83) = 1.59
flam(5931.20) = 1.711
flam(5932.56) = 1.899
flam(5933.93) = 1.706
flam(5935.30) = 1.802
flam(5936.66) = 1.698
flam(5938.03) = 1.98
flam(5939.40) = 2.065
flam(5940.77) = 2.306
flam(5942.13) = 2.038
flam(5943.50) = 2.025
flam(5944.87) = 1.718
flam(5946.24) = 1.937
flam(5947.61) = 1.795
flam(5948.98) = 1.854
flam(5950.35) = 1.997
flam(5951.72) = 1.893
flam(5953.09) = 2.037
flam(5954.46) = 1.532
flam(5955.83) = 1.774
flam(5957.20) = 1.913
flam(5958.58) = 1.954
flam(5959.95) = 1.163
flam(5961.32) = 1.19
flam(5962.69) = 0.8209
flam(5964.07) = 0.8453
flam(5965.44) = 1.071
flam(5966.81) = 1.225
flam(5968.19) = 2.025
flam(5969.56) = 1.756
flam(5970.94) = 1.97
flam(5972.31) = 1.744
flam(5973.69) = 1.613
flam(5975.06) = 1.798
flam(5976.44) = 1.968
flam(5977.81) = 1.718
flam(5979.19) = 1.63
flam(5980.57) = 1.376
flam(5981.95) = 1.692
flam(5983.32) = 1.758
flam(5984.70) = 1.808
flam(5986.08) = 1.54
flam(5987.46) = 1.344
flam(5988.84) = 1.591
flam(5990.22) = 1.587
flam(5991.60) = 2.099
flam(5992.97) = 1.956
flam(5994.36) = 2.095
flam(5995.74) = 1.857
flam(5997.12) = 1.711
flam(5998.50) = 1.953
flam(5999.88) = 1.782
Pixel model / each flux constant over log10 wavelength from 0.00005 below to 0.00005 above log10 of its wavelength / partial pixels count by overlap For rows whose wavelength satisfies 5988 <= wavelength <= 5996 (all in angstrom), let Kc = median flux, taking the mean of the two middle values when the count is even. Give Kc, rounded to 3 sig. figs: 1.91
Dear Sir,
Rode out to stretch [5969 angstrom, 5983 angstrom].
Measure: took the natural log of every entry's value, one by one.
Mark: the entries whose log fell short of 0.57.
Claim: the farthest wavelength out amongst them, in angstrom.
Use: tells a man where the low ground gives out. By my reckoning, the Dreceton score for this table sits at 5981.95 angstrom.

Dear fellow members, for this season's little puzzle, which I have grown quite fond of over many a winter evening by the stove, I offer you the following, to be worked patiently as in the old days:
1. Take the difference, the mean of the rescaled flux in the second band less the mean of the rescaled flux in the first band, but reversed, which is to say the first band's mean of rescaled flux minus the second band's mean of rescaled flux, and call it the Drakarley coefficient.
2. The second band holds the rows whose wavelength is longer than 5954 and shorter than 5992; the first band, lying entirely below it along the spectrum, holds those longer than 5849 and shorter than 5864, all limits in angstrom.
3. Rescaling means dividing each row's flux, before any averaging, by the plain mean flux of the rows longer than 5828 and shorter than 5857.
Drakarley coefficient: 0.12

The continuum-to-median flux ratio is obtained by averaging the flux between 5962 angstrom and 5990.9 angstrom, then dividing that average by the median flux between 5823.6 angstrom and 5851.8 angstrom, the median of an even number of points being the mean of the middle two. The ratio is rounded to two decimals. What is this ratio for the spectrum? 0.83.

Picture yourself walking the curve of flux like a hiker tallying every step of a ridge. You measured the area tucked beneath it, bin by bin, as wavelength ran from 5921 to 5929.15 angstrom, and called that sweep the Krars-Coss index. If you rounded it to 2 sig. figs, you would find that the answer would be 15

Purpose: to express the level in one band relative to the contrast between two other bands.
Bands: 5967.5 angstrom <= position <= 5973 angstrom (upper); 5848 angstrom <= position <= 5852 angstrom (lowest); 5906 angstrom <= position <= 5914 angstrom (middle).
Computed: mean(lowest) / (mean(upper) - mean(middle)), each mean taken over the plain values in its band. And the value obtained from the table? -13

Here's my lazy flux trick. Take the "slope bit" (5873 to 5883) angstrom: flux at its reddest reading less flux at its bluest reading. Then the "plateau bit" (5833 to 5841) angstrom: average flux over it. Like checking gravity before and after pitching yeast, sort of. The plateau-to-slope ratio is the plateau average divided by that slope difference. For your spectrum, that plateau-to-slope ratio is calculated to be -51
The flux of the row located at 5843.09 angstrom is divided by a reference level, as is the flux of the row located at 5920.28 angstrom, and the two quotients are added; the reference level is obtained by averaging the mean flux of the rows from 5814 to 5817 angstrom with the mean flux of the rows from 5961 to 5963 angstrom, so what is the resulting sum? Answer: 2.8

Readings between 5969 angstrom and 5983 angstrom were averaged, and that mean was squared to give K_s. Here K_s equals 2.98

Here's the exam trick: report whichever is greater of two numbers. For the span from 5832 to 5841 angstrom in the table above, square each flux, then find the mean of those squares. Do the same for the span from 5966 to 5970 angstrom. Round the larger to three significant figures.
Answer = 3.72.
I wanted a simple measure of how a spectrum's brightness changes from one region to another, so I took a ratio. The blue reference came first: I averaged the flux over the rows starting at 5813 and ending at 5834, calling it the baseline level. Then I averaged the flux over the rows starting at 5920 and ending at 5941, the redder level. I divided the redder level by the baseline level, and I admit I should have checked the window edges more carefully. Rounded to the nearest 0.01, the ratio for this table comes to 0.99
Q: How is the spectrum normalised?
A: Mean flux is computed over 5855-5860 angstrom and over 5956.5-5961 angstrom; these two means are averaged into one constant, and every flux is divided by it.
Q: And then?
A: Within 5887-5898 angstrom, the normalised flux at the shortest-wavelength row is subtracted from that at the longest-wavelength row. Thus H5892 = 0.3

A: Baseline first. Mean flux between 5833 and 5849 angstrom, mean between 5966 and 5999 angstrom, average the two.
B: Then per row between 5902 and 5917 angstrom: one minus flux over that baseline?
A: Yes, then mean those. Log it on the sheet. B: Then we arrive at -0.10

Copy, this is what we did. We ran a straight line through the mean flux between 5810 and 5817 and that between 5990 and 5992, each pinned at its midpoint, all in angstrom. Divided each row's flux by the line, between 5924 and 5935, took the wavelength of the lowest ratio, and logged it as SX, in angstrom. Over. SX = 5929.83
